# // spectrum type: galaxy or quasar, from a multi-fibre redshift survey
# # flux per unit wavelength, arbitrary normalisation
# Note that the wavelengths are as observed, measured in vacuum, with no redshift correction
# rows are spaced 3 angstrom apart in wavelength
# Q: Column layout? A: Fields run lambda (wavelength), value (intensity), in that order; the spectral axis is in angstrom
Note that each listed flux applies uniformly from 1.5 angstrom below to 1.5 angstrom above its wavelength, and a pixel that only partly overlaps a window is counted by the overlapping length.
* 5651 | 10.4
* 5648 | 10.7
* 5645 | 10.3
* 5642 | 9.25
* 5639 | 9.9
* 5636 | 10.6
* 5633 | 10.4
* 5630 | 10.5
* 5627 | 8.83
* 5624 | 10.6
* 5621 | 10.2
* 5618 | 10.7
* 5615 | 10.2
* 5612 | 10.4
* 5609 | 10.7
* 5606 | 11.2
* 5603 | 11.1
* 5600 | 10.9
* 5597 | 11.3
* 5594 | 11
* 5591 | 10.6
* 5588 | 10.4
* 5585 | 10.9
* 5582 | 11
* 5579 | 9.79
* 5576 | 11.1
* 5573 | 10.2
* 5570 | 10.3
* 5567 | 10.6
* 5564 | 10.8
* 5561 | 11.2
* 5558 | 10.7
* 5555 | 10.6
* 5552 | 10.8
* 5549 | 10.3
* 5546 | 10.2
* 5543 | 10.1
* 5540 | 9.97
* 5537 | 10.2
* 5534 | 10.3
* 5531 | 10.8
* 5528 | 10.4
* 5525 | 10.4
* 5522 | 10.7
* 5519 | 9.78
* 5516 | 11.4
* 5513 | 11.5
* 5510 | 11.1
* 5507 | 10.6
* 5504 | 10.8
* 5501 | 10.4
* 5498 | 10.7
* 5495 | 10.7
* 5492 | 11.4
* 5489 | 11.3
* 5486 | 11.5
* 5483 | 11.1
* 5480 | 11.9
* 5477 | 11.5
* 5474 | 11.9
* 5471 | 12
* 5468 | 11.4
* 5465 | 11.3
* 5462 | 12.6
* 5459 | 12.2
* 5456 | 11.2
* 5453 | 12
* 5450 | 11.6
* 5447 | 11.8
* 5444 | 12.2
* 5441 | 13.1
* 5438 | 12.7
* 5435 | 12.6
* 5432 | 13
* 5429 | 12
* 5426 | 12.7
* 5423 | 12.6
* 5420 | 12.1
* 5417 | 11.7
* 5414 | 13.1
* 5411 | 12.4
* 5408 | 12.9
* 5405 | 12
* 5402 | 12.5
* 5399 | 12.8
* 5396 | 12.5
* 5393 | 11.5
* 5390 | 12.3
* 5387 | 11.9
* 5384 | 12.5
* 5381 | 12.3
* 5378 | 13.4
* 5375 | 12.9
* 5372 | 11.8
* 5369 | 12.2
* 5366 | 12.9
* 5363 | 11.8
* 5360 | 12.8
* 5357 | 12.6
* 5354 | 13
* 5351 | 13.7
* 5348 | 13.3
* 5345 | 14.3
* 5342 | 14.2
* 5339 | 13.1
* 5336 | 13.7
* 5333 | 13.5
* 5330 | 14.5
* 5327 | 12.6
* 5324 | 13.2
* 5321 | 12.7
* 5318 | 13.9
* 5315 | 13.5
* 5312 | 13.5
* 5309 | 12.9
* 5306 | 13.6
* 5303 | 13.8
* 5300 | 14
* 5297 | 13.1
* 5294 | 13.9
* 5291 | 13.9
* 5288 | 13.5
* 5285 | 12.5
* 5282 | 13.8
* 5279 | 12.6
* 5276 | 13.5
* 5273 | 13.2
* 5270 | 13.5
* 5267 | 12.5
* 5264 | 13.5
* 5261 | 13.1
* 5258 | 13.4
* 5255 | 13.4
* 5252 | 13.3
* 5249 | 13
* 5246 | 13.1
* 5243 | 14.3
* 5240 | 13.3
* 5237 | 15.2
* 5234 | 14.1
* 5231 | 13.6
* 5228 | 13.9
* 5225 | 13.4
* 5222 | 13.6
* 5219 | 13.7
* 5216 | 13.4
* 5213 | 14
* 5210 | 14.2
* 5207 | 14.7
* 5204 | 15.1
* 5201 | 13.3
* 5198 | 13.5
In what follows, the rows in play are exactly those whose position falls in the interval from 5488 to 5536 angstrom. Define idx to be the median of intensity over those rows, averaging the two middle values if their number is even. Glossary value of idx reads 10.7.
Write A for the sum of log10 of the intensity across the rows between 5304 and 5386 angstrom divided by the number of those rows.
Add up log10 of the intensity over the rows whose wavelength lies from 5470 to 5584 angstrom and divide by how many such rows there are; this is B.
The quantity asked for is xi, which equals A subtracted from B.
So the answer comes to -0.09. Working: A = 1.12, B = 1.03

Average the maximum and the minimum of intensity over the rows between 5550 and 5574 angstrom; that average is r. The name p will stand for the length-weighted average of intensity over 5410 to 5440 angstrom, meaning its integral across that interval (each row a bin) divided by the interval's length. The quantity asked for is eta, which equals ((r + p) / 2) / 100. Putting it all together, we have 0.116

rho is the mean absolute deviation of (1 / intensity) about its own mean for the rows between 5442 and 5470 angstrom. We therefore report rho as 0.0028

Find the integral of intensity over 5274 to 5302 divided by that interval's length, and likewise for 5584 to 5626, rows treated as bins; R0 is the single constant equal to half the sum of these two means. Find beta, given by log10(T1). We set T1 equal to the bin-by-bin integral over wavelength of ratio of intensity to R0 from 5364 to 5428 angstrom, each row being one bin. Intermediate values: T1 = 66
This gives 1.82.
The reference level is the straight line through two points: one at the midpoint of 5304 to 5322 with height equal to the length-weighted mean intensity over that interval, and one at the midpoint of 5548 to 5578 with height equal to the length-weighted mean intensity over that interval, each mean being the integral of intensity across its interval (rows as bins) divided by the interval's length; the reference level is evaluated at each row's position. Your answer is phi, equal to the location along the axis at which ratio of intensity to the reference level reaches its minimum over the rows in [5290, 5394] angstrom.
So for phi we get 5363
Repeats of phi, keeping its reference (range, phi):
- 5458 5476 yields 5465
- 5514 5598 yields 5519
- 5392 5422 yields 5393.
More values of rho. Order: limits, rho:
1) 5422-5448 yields 0.0023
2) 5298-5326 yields 0.0020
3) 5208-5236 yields 0.0013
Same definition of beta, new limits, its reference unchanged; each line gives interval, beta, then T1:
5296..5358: 1.84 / 69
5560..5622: 1.74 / 55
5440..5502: 1.78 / 60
